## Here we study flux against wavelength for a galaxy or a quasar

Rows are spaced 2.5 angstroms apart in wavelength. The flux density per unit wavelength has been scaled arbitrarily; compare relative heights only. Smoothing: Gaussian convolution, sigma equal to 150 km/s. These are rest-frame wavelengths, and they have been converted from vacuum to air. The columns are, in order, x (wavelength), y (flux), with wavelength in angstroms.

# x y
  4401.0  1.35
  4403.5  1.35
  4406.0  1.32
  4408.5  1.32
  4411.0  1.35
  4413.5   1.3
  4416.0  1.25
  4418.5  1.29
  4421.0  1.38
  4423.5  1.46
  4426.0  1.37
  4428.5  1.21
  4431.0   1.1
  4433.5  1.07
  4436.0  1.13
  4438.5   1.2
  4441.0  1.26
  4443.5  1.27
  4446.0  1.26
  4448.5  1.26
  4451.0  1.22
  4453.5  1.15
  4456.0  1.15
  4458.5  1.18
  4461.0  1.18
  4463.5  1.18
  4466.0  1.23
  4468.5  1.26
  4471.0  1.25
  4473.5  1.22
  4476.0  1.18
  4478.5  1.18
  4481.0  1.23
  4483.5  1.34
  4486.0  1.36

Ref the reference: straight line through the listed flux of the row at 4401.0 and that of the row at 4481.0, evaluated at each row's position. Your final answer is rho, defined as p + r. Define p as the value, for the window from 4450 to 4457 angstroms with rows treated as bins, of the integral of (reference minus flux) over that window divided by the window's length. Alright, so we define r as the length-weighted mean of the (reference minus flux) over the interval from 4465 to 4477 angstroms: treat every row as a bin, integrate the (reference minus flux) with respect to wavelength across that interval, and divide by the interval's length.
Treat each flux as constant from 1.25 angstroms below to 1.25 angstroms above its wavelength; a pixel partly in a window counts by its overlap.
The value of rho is 0.11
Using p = 0.099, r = 0.016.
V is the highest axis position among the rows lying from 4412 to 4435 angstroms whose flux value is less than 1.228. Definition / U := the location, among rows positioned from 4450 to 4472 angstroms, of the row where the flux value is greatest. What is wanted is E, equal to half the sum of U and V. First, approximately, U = 4468.5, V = 4433.5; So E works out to 4451.0 angstroms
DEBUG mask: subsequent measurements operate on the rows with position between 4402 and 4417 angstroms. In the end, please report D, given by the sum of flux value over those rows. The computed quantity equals 7.9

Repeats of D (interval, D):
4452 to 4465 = 5.8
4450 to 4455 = 2.4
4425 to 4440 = 7.1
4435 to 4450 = 7.4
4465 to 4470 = 2.5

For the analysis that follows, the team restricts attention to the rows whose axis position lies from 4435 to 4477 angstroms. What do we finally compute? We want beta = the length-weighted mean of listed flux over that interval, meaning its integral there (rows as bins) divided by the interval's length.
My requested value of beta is 1.21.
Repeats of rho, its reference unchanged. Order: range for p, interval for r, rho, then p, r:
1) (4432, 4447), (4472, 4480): 0.14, 0.097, 0.041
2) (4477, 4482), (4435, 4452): 0.09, 0.030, 0.056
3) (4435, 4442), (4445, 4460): 0.17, 0.097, 0.071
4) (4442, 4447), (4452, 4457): 0.14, 0.020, 0.116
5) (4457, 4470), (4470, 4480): 0.08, 0.050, 0.032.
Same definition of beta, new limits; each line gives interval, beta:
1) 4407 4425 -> 1.34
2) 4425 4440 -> 1.18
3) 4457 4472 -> 1.21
